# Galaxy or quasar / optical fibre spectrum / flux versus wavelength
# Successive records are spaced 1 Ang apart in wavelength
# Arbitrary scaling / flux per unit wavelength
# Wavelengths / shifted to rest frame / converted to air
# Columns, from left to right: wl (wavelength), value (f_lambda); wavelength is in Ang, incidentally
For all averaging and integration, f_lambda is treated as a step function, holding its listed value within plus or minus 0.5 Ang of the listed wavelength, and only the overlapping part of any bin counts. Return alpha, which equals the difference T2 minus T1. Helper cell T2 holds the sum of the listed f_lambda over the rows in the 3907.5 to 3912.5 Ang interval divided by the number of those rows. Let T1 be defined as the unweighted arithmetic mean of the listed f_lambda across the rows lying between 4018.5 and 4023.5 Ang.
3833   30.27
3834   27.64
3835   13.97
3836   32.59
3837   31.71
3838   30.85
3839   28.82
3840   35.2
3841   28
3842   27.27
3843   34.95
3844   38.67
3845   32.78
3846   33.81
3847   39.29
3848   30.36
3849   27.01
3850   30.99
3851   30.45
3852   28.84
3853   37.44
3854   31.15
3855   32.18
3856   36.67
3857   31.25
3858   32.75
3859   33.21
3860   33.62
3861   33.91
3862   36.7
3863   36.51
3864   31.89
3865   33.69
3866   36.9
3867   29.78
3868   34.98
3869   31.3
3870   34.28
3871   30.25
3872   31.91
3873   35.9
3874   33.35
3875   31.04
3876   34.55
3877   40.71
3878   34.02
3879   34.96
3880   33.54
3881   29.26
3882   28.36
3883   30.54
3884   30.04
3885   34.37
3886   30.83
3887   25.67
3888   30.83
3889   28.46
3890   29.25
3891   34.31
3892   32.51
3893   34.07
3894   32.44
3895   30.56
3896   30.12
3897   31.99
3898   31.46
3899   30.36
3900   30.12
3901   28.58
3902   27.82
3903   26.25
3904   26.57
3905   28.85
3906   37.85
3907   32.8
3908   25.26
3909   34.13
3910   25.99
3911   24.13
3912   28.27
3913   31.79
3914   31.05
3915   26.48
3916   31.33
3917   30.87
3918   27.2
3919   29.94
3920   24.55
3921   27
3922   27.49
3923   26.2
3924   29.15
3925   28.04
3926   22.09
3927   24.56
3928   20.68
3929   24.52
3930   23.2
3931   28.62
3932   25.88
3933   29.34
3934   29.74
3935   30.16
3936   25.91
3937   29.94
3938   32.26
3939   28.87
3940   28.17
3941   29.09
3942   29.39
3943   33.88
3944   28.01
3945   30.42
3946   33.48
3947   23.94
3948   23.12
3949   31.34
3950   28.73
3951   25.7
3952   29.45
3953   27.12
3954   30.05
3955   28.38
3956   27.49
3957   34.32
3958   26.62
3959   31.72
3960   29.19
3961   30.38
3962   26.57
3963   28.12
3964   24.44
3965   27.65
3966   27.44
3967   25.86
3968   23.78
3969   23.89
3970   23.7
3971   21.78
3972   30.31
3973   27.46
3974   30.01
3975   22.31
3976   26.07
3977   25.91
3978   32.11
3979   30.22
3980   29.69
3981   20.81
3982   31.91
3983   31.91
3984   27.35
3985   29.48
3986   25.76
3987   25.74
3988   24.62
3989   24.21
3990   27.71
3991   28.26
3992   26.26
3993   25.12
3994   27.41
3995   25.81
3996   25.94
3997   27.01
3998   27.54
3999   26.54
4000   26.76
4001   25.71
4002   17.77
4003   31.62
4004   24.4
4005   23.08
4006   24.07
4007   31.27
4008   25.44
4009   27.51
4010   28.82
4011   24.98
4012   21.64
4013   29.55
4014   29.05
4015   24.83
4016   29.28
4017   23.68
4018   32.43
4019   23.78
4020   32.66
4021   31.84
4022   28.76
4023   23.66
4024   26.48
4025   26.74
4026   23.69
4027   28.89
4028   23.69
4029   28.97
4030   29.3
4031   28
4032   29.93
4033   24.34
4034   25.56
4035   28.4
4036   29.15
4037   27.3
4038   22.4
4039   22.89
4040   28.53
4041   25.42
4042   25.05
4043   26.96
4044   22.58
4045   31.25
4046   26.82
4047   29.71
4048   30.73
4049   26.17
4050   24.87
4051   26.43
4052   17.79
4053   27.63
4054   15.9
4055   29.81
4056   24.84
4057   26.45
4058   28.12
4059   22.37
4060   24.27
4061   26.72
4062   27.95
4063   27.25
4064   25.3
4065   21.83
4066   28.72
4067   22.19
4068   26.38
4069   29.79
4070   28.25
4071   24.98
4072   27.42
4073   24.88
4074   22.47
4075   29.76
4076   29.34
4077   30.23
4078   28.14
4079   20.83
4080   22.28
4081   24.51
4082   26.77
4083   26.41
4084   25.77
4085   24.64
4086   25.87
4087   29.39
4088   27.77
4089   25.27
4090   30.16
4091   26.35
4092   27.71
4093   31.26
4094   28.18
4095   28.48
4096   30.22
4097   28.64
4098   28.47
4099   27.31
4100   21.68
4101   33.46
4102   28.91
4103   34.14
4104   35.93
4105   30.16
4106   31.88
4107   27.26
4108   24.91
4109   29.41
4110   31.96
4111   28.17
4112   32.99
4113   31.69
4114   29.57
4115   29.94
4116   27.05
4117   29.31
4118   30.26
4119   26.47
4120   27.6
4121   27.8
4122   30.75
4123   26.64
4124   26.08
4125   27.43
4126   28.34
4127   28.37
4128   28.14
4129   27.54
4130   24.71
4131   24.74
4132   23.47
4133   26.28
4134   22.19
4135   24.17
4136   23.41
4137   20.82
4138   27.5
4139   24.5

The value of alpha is -0.6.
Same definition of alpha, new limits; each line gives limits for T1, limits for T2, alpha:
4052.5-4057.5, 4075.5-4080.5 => 1.2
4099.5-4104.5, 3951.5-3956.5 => -2.3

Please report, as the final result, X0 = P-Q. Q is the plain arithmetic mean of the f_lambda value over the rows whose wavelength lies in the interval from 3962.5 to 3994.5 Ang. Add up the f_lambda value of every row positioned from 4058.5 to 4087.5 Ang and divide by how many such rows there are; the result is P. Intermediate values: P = 26.0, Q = 26.79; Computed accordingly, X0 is -1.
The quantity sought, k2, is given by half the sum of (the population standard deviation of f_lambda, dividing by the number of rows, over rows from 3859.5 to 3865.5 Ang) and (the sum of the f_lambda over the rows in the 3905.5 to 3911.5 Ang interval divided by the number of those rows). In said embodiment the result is 15.9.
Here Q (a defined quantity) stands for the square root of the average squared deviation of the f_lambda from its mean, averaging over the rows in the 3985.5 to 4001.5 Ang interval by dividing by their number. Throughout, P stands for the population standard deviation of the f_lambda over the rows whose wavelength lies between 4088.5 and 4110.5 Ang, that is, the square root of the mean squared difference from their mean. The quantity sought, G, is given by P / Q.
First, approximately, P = 3.2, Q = 1.1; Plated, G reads 2.88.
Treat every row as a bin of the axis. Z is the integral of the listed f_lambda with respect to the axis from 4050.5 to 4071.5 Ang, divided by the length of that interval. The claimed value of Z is 25.4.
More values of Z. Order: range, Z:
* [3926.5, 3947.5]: 28.1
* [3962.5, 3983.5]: 26.9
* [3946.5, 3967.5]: 28.0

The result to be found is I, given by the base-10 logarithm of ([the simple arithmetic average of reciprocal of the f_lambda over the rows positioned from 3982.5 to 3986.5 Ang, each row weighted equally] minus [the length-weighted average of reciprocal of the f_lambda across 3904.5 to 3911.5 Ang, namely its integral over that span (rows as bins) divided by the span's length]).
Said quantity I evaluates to -3.1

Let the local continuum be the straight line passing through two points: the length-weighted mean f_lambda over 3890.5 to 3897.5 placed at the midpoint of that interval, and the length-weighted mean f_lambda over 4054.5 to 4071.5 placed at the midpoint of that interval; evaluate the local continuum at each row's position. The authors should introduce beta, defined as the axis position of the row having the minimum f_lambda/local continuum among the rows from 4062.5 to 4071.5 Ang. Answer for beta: 4065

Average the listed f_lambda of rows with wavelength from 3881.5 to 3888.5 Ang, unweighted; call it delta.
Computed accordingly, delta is 30.1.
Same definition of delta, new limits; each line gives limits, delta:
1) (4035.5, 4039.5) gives 25.4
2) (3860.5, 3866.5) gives 34.9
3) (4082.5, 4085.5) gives 25.6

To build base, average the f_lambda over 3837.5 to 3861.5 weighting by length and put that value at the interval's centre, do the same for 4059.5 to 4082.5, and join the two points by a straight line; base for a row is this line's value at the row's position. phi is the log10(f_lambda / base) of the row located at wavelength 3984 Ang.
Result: -0.02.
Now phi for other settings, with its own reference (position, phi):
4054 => -0.22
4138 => 0.06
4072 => 0.02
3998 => -0.01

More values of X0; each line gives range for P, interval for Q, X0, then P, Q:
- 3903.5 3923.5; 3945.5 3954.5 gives 1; 28.9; 28.10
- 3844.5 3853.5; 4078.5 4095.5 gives 6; 32.3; 26.57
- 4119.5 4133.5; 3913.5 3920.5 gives -2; 27.0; 28.77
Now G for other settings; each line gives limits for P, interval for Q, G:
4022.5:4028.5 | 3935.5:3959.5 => 0.70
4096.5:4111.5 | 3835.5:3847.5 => 0.96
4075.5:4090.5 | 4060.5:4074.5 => 1.11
